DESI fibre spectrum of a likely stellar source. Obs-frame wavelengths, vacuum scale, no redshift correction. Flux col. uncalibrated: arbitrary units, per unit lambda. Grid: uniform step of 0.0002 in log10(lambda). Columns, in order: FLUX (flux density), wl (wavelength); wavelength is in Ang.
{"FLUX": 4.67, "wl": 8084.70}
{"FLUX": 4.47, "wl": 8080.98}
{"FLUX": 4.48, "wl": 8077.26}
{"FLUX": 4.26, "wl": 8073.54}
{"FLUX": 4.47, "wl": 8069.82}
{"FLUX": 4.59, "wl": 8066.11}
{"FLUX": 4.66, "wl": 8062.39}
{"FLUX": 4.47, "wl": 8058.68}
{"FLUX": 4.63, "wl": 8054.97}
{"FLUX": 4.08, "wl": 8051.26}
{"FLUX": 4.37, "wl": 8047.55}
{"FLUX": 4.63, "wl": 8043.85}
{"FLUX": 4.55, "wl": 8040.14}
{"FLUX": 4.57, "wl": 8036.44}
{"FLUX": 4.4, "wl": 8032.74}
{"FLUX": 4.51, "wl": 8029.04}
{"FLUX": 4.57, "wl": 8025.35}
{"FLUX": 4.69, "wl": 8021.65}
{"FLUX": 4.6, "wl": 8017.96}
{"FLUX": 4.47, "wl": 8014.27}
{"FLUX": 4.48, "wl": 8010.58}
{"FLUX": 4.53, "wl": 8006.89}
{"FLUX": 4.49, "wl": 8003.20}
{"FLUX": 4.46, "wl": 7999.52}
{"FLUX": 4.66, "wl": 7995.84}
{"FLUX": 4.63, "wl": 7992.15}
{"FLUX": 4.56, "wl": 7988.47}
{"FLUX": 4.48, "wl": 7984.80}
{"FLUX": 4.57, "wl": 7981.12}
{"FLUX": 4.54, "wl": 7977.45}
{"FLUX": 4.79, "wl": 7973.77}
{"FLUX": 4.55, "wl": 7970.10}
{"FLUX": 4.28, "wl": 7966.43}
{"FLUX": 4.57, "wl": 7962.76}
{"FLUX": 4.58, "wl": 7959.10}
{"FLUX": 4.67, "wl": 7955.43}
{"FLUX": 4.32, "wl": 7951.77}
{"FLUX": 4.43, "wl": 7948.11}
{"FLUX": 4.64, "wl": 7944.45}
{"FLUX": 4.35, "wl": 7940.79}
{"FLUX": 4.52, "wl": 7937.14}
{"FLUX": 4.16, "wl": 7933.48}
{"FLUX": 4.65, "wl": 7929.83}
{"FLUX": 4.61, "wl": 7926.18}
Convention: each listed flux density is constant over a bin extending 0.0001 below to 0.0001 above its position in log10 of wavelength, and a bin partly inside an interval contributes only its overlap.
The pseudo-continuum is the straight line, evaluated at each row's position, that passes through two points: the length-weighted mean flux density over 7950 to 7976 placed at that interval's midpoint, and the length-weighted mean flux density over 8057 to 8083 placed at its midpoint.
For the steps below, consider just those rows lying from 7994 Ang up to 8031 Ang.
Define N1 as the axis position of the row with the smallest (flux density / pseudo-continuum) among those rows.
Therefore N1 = 7999.52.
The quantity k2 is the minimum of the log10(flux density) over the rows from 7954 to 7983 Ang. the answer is 0.63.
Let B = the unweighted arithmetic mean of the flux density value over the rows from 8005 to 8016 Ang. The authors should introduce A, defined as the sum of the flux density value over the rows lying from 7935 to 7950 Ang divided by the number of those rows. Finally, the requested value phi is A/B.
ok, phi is 1.00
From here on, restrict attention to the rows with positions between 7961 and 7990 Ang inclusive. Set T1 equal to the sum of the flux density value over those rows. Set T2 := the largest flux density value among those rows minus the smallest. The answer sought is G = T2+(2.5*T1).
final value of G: 91.4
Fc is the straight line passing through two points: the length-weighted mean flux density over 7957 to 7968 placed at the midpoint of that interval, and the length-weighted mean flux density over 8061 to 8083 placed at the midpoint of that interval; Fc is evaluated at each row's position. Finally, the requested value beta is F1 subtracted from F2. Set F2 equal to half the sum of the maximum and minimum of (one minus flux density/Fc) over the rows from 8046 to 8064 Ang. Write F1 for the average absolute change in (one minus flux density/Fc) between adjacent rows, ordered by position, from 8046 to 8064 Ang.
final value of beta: -0.041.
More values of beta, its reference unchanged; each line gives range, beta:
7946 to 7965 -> -0.033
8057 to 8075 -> -0.027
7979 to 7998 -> -0.034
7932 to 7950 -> -0.038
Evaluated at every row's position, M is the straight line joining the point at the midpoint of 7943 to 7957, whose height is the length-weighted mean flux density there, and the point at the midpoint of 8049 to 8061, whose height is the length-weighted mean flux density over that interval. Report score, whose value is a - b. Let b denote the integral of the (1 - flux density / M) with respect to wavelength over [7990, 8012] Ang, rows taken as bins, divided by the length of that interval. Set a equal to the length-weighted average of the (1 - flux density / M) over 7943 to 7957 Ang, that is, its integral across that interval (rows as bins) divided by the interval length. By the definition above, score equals 0.019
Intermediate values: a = 0.000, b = -0.019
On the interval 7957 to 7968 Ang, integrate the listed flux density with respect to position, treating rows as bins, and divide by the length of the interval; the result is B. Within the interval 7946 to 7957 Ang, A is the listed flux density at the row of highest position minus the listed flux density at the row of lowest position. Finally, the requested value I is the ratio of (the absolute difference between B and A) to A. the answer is 18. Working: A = 0.2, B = 4.49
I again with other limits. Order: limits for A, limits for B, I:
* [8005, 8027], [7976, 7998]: 113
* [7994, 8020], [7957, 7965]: -77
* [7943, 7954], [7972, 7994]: -15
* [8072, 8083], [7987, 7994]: 21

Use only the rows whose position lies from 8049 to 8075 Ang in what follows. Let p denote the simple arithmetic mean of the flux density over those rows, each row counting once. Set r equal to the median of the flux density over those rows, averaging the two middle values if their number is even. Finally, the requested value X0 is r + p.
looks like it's 8.92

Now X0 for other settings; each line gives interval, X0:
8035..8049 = 9.09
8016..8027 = 9.22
